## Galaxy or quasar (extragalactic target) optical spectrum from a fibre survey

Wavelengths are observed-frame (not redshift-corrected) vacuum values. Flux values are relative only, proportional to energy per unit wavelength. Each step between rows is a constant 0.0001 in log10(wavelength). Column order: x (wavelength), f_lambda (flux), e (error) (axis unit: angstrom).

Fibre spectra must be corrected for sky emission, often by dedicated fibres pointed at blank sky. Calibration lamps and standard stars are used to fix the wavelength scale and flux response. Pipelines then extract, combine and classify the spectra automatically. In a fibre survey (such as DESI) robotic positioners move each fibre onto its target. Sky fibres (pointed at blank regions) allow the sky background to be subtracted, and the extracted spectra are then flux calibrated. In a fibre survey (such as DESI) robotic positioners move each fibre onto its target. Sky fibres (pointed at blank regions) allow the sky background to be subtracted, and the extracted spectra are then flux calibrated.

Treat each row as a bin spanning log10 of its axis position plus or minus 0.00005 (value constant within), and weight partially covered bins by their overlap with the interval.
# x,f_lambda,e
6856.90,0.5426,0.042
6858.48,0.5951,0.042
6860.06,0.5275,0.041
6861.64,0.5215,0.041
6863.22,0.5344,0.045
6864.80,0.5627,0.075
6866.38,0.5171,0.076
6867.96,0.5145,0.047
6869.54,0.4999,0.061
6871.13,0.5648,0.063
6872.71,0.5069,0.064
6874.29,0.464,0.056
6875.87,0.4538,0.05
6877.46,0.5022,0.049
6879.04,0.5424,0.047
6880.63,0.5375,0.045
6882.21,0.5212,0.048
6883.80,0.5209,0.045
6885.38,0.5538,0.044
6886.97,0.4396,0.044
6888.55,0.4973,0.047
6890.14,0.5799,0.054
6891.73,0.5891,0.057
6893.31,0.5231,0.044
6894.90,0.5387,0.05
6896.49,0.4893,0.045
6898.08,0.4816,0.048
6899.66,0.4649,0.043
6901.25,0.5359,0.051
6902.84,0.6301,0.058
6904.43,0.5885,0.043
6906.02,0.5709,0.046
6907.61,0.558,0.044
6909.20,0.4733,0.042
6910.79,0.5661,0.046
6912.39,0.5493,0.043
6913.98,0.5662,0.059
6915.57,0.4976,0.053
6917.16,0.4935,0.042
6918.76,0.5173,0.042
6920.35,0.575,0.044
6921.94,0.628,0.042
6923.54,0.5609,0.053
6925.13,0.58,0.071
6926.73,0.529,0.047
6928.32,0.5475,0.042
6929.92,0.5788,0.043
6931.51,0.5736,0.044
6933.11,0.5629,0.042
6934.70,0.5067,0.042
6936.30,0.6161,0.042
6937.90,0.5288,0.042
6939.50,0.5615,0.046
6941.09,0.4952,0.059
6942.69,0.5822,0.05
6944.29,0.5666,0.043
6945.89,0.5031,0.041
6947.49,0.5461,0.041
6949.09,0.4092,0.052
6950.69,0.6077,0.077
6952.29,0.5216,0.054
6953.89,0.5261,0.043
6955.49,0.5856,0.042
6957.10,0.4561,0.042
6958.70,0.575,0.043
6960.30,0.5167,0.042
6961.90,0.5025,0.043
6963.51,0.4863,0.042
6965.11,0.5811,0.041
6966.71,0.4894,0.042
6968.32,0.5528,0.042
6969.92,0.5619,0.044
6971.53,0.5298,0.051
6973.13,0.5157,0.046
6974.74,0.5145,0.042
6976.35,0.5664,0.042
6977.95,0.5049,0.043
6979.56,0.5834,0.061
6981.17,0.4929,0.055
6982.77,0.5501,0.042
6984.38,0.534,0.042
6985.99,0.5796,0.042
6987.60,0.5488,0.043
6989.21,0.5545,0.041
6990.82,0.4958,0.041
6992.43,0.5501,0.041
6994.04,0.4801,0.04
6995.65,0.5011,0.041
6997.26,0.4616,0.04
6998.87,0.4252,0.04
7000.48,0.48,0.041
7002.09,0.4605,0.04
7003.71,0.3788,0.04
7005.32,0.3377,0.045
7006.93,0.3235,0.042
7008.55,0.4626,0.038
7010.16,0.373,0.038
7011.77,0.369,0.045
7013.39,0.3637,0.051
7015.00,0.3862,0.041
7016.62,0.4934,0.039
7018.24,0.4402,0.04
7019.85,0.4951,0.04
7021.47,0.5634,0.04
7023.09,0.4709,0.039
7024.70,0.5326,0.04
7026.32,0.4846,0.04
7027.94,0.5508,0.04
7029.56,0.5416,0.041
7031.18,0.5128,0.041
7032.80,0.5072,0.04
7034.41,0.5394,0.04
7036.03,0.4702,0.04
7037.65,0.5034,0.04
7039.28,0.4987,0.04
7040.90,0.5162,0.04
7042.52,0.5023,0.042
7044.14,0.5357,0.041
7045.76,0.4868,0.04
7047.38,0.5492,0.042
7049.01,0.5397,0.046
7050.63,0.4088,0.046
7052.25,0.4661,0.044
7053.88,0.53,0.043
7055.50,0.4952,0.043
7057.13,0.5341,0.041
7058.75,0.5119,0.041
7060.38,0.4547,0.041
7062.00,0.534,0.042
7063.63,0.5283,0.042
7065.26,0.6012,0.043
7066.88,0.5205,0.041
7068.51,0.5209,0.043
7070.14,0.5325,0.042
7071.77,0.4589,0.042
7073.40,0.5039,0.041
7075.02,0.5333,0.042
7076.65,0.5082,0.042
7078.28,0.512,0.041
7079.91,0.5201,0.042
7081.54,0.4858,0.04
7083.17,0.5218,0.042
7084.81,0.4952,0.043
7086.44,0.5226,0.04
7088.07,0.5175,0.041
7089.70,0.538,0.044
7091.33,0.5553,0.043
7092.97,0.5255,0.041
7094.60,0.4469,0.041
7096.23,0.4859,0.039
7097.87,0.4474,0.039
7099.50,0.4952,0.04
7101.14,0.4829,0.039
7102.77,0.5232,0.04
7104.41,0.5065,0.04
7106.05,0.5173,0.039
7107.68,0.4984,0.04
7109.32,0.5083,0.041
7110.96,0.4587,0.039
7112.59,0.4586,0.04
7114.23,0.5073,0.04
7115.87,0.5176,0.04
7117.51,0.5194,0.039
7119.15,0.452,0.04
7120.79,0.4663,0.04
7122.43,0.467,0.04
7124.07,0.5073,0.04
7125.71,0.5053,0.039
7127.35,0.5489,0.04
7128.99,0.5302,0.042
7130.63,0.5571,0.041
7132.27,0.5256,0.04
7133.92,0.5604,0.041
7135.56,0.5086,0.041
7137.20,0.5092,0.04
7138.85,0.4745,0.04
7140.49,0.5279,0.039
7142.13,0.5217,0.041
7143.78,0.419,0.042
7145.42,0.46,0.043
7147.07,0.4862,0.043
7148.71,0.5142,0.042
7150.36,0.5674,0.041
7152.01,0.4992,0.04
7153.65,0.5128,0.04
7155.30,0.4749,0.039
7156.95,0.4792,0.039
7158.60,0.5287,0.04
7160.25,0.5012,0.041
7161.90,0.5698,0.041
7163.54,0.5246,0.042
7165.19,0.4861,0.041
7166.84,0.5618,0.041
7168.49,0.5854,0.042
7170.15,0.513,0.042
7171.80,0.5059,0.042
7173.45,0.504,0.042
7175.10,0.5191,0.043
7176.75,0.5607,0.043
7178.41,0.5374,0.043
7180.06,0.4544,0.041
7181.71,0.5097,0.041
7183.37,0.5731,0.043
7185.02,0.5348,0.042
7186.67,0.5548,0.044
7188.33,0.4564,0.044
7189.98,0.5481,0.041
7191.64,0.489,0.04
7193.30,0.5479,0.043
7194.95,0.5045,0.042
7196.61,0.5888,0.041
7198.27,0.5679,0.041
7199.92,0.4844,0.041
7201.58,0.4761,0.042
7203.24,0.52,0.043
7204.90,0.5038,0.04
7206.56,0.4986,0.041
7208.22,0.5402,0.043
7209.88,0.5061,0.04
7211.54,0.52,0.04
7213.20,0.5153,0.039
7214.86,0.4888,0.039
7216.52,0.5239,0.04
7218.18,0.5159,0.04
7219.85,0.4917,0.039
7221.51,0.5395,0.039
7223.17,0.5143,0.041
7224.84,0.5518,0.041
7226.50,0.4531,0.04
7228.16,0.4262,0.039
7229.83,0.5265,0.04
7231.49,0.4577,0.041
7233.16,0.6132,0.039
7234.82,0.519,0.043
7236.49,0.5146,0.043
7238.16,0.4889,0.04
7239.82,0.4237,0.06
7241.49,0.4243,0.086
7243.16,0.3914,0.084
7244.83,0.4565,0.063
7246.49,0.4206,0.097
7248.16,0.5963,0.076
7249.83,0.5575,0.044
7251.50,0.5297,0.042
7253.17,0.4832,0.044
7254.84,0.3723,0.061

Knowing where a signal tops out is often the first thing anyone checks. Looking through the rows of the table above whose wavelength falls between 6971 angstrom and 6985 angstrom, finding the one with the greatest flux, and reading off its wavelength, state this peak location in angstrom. 6979.56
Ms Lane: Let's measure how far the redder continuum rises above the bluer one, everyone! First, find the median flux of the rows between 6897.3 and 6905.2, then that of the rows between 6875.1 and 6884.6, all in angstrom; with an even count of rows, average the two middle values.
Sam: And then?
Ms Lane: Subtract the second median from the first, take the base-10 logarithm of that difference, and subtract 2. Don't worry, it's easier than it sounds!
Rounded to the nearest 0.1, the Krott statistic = -3.8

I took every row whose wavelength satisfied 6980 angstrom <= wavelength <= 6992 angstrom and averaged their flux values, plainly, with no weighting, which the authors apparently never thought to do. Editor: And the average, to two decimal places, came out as 0.54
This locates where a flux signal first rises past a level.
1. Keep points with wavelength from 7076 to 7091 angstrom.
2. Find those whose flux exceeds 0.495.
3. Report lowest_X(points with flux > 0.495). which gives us 7076.65 angstrom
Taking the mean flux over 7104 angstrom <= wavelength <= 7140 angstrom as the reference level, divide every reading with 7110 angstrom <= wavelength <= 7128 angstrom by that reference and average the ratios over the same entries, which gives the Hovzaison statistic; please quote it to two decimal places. 0.97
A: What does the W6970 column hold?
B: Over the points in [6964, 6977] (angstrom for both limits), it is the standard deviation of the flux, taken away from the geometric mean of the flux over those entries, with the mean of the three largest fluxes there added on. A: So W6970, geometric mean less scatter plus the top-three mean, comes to 1.08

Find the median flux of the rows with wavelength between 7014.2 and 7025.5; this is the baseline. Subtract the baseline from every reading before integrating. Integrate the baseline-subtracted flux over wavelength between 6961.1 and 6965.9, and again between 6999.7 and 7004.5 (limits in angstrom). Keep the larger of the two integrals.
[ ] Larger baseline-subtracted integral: 0.14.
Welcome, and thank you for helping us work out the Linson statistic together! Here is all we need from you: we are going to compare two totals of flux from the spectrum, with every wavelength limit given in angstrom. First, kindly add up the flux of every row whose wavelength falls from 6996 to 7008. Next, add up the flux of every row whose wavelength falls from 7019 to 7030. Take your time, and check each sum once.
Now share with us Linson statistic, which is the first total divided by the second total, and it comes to 0.79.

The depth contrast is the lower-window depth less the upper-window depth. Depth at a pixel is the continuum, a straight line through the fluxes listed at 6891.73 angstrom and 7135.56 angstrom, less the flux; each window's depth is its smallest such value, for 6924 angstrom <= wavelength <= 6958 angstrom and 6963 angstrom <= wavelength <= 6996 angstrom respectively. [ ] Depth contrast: -0.018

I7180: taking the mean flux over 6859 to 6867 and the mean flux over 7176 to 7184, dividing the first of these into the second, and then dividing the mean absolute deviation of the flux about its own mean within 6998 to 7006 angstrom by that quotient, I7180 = 0.047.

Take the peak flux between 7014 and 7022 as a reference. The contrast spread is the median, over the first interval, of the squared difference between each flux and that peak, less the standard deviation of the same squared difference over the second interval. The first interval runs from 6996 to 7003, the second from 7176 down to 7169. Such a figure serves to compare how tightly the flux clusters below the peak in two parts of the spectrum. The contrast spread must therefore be 0.010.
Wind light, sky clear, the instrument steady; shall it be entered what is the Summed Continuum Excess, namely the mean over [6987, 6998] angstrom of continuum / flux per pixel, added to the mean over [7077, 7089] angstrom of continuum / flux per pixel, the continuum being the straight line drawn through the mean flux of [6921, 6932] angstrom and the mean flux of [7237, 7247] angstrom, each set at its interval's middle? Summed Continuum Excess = 2.05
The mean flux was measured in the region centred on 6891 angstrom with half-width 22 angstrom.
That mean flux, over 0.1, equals 5.27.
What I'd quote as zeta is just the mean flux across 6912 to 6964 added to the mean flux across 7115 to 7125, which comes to 1.03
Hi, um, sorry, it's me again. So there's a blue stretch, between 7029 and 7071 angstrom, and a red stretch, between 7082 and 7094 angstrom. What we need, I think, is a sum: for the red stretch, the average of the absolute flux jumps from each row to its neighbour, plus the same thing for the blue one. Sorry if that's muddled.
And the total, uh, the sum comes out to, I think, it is 0.06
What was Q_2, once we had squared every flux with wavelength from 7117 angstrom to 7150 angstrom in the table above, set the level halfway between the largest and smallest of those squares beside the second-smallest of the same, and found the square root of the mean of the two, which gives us 0.474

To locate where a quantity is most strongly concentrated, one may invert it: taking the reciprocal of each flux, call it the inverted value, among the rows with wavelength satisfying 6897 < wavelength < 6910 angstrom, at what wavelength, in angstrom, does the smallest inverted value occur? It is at 6902.84 angstrom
